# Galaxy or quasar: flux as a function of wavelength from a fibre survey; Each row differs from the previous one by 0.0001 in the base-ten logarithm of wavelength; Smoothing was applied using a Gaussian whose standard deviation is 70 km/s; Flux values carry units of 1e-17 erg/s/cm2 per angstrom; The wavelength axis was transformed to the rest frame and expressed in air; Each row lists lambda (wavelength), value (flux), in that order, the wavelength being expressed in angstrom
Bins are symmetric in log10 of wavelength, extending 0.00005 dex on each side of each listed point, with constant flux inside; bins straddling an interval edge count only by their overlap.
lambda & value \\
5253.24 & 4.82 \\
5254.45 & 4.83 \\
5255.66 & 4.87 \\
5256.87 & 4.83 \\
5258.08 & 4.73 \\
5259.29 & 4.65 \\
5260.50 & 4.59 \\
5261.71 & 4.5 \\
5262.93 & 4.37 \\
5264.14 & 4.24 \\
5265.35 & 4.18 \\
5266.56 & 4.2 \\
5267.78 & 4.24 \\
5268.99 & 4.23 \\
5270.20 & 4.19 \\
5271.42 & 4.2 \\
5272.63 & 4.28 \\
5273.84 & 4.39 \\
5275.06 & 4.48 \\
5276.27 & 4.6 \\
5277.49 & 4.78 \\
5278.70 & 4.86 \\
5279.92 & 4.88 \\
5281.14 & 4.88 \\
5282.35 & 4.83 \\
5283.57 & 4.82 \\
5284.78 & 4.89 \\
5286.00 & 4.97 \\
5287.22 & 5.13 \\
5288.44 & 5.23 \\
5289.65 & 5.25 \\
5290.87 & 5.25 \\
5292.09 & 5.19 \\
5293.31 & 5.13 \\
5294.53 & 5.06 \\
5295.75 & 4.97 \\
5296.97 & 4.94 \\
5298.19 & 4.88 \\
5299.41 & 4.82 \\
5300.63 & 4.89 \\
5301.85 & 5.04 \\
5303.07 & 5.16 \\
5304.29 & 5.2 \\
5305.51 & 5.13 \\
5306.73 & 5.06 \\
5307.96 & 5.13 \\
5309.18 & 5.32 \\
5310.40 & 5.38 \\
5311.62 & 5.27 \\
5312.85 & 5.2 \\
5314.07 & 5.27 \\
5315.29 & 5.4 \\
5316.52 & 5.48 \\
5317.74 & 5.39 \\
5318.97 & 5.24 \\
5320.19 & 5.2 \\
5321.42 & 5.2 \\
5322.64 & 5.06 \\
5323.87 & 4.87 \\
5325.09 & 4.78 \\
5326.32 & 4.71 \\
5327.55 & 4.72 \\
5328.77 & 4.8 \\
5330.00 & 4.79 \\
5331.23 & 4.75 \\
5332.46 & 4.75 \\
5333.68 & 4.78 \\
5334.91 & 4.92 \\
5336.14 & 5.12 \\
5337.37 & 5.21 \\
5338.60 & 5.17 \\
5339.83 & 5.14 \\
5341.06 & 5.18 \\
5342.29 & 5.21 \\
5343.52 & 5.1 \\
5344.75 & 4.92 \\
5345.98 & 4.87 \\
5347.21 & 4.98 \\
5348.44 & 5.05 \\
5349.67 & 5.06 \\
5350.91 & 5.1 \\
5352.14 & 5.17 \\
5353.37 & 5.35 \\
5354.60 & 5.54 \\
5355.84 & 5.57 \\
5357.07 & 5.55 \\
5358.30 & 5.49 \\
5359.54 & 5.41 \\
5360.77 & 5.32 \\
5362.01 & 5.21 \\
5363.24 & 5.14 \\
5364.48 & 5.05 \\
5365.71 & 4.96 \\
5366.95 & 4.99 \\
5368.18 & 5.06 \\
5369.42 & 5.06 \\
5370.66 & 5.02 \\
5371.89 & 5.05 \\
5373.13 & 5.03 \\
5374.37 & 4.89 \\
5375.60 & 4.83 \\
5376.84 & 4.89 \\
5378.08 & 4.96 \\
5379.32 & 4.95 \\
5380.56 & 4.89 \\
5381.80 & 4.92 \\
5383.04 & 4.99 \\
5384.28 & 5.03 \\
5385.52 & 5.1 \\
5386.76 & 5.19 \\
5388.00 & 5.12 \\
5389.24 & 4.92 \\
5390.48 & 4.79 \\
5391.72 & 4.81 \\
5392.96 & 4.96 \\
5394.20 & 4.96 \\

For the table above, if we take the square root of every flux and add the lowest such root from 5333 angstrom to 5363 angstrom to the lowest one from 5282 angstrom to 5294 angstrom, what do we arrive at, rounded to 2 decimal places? 4.38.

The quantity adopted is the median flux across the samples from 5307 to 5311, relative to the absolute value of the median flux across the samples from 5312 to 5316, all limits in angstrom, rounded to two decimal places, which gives 1.01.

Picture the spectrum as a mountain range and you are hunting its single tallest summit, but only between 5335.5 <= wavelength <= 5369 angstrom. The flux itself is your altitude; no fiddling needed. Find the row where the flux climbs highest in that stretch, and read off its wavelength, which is 5355.84 angstrom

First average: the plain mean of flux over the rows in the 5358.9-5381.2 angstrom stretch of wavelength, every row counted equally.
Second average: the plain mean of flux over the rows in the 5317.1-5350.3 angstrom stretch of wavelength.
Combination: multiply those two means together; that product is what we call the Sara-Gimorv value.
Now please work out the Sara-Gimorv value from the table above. 25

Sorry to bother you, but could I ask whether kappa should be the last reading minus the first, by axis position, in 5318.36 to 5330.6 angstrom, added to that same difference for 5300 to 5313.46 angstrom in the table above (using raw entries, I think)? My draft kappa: -0.1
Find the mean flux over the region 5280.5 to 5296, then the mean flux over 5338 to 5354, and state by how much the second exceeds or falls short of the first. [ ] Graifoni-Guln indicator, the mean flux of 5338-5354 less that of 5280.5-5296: 0.05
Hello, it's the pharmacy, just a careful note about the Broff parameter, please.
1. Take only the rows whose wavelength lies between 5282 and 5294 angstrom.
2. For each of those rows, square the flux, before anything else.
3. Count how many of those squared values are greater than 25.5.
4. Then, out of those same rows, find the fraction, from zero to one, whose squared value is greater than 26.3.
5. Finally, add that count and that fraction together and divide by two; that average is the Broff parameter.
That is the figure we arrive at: 3.3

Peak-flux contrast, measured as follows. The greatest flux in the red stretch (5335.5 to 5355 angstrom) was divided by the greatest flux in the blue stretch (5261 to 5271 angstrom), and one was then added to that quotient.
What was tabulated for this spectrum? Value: 2.23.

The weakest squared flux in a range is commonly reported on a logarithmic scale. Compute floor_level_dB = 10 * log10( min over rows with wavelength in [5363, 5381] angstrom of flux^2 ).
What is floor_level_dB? 13.7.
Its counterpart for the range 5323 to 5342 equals 13.5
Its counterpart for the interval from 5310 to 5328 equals 13.5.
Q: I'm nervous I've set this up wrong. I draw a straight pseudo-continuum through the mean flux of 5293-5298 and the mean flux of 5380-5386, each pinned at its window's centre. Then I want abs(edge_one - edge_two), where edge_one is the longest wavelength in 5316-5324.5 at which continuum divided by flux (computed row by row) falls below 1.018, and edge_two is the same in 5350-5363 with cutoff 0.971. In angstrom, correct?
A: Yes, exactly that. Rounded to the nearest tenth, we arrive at 39.4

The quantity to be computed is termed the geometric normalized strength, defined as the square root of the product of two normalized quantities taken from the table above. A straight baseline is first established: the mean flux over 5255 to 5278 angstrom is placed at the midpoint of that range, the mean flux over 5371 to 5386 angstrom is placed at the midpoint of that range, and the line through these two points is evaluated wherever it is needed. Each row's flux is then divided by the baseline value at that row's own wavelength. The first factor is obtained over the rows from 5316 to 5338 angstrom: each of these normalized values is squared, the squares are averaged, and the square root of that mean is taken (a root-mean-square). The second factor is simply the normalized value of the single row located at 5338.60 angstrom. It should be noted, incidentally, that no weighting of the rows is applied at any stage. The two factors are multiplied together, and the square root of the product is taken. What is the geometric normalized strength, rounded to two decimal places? 1.07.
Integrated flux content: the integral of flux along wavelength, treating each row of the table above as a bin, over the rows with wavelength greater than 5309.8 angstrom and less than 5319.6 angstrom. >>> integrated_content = 52.2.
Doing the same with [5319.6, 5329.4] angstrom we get 48.2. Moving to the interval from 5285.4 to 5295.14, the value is 50.2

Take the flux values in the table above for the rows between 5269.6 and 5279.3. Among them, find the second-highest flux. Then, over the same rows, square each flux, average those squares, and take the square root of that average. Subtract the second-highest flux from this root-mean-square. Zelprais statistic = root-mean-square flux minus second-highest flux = -0.30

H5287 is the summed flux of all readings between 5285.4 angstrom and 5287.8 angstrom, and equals 10.1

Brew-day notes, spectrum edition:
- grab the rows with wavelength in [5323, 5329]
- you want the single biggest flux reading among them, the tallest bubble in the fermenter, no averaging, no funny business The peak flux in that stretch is 4.87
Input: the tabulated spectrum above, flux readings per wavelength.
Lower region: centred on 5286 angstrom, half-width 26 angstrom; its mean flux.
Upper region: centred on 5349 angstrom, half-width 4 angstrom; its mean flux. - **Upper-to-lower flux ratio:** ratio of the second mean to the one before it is 1.05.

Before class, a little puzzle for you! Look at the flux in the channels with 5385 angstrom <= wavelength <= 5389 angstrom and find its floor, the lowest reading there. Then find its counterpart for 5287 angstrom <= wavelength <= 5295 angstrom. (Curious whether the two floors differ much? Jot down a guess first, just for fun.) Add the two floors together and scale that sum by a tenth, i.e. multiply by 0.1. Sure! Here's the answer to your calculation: 1.02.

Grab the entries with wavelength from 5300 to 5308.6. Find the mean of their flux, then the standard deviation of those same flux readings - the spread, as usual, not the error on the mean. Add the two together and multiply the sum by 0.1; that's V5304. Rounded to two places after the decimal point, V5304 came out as 0.52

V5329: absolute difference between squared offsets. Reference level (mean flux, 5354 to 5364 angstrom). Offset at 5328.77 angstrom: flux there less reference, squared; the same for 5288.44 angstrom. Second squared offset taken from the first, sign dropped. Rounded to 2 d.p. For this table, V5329 0.33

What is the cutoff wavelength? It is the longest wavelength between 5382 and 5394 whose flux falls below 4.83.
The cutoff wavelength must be 5391.72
